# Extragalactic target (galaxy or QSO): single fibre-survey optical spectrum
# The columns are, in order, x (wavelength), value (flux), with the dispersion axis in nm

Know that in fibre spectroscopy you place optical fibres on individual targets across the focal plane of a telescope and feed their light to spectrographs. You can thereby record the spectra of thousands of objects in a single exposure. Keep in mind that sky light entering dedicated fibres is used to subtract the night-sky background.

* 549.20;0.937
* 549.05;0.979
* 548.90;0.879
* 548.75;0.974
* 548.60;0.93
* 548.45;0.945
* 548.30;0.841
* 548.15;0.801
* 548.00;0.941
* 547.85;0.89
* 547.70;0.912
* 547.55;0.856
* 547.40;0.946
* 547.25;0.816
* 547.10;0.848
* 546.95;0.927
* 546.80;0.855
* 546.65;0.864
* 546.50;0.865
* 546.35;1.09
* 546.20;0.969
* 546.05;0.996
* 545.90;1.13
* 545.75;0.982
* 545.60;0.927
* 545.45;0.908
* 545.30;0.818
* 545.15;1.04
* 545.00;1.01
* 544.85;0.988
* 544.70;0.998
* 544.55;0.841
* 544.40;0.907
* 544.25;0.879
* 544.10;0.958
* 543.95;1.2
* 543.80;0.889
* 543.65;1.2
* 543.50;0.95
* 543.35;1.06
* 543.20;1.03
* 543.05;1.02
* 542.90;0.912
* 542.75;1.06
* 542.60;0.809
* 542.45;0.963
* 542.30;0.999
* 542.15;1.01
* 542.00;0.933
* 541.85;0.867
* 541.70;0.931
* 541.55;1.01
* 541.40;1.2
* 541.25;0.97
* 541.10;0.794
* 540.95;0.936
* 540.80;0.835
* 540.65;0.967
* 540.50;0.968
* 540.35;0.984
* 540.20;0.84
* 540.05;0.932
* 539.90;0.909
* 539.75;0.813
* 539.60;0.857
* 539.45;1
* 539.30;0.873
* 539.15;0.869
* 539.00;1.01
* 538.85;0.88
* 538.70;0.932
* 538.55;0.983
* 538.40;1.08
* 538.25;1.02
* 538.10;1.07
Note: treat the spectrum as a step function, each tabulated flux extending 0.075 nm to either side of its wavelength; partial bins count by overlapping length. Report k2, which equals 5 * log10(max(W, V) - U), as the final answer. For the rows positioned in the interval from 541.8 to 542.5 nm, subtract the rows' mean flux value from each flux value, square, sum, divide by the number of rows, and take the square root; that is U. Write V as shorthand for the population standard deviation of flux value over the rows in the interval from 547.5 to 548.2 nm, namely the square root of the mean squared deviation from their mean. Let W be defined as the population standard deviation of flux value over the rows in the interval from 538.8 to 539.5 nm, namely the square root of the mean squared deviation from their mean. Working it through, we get -9.5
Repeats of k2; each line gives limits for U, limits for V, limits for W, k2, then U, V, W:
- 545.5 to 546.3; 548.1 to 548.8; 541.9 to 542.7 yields -12.2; 0.069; 0.066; 0.072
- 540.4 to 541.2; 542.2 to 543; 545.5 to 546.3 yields -9.4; 0.072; 0.085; 0.069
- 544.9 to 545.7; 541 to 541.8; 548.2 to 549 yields -6.4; 0.079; 0.131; 0.048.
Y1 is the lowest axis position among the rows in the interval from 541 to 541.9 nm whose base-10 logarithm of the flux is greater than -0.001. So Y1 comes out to 541.40 nm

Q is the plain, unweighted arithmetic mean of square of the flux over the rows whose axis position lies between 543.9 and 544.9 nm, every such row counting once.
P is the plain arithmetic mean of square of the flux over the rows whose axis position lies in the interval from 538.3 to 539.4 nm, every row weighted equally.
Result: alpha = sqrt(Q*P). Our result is 0.92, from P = 0.90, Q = 0.95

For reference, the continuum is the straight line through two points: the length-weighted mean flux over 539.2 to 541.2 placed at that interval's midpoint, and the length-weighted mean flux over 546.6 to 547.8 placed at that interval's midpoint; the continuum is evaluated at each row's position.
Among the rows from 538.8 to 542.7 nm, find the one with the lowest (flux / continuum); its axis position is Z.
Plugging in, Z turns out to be 541.10 nm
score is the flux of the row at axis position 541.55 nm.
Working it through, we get 1.01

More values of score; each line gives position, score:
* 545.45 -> 0.908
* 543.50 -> 0.95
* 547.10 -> 0.848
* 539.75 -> 0.813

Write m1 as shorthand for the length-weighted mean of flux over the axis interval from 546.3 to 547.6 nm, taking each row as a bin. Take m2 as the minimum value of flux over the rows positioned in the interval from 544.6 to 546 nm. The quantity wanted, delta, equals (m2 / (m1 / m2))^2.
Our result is 0.56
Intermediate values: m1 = 0.89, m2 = 0.818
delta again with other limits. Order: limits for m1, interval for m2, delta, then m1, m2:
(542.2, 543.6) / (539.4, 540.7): 0.45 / 0.98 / 0.813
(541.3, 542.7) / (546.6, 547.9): 0.47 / 0.97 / 0.816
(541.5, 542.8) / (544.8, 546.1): 0.50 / 0.95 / 0.818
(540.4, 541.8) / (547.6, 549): 0.45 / 0.96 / 0.801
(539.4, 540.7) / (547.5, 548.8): 0.49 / 0.92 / 0.801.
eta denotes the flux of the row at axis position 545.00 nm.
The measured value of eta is 1.01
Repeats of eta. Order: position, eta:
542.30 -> 0.999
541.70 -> 0.931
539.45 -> 1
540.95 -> 0.936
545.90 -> 1.13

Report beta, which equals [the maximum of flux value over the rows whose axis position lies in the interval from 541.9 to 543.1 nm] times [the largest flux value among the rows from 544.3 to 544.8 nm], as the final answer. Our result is 1.06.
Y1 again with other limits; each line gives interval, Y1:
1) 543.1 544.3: 543.20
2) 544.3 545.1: 544.70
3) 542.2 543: 542.30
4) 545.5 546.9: 545.90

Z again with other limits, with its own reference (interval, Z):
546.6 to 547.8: 547.25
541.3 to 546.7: 542.60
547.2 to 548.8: 548.15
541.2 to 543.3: 542.60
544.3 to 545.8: 545.30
